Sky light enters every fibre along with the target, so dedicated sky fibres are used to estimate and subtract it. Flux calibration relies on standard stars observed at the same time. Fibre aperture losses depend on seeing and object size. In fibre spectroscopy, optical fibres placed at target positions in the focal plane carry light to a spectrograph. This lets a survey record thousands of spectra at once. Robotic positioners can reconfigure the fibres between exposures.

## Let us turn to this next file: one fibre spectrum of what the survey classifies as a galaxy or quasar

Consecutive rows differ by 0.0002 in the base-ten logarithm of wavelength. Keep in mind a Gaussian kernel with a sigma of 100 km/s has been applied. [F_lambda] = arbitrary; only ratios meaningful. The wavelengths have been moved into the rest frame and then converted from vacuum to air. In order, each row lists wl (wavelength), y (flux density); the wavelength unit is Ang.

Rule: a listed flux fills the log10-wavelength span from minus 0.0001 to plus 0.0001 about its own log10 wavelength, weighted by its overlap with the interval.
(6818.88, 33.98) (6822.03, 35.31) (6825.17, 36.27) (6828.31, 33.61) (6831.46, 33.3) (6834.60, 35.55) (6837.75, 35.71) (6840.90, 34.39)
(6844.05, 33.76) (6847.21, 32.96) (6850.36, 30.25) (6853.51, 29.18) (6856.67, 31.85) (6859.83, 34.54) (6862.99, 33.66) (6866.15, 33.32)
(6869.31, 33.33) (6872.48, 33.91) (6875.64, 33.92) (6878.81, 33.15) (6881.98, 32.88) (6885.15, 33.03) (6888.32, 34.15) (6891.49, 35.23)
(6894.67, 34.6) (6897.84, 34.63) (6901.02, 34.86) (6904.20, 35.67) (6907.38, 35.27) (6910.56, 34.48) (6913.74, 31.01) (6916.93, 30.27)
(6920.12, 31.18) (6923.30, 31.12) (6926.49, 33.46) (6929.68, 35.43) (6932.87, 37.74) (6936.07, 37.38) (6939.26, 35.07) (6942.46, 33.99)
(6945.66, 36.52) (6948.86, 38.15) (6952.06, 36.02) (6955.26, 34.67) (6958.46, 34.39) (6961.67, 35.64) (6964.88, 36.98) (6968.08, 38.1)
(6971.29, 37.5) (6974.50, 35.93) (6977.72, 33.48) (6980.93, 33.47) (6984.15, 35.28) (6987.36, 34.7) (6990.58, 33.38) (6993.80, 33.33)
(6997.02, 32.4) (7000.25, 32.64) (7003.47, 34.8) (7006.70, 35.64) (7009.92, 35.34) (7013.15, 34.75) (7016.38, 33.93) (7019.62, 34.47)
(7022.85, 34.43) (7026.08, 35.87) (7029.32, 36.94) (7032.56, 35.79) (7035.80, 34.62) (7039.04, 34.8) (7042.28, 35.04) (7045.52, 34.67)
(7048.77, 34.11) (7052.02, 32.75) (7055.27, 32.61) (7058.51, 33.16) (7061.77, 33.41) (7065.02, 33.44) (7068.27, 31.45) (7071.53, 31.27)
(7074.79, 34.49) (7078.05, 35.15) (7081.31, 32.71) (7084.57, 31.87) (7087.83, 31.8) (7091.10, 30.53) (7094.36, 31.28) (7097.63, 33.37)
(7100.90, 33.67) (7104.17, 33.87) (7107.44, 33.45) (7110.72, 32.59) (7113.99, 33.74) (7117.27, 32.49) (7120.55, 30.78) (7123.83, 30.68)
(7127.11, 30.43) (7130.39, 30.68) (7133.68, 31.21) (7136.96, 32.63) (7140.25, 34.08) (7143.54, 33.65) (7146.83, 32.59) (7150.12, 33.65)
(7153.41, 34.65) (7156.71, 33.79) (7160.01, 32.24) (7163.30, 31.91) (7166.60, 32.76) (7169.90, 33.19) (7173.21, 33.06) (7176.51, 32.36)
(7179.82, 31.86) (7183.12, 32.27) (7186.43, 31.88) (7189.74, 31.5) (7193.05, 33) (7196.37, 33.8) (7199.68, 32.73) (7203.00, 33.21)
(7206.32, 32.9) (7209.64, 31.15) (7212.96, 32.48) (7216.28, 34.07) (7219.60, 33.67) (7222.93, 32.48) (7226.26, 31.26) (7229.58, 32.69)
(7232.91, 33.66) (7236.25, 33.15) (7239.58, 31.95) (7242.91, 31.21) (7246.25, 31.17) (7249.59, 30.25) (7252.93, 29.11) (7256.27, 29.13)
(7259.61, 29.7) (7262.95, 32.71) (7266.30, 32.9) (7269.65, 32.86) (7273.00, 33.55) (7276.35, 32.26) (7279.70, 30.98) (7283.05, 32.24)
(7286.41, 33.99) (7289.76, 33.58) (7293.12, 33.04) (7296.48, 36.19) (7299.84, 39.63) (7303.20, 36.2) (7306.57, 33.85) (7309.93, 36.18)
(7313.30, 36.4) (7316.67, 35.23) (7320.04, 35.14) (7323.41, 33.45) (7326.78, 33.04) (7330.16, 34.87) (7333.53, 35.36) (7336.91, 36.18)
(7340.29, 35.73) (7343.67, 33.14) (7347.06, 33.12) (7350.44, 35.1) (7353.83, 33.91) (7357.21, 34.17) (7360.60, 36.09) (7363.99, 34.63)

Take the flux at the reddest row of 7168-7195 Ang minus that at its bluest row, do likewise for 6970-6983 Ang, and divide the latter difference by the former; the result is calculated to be 21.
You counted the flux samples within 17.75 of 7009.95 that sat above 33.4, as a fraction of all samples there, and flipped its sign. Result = -0.7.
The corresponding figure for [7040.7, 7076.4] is -0.5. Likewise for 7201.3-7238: -0.3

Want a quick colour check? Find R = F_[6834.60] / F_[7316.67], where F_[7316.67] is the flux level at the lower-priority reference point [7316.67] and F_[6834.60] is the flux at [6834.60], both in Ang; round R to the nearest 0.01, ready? 1.01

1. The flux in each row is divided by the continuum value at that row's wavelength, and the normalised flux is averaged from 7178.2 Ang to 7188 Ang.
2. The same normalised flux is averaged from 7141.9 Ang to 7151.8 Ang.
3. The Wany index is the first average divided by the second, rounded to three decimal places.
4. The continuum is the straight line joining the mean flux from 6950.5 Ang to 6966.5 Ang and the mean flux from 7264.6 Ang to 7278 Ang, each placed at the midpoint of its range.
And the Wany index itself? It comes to 0.970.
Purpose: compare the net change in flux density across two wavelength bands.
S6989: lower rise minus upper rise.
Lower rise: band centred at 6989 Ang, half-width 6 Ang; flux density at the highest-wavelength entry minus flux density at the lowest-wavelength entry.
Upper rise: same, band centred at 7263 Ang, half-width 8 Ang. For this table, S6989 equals -6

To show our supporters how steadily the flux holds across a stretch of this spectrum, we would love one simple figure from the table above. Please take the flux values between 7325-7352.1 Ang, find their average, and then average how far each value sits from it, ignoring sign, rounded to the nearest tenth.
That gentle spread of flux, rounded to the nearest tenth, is 1.1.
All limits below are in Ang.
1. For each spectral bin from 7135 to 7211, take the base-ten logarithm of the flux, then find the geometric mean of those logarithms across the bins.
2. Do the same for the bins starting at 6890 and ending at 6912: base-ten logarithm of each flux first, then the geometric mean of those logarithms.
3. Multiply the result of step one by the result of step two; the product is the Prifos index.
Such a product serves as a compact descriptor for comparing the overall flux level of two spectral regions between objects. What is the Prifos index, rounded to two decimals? 2.34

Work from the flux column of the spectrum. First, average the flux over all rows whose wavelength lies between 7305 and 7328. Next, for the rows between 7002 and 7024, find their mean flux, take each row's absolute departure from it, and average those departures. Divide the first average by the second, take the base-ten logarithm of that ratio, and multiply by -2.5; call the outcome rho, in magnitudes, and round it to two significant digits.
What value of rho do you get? -4.8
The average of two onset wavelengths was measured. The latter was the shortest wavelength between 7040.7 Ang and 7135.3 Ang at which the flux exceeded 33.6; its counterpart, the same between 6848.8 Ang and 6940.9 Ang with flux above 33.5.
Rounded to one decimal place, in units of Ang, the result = 6951.1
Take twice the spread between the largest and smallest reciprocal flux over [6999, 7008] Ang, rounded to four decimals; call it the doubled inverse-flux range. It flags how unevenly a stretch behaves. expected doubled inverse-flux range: 0.0052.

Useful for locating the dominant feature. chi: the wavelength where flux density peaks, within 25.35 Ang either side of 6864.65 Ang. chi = 6859.83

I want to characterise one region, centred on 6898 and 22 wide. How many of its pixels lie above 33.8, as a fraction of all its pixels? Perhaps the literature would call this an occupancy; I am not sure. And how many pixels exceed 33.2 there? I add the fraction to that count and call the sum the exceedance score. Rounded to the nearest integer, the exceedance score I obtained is 8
